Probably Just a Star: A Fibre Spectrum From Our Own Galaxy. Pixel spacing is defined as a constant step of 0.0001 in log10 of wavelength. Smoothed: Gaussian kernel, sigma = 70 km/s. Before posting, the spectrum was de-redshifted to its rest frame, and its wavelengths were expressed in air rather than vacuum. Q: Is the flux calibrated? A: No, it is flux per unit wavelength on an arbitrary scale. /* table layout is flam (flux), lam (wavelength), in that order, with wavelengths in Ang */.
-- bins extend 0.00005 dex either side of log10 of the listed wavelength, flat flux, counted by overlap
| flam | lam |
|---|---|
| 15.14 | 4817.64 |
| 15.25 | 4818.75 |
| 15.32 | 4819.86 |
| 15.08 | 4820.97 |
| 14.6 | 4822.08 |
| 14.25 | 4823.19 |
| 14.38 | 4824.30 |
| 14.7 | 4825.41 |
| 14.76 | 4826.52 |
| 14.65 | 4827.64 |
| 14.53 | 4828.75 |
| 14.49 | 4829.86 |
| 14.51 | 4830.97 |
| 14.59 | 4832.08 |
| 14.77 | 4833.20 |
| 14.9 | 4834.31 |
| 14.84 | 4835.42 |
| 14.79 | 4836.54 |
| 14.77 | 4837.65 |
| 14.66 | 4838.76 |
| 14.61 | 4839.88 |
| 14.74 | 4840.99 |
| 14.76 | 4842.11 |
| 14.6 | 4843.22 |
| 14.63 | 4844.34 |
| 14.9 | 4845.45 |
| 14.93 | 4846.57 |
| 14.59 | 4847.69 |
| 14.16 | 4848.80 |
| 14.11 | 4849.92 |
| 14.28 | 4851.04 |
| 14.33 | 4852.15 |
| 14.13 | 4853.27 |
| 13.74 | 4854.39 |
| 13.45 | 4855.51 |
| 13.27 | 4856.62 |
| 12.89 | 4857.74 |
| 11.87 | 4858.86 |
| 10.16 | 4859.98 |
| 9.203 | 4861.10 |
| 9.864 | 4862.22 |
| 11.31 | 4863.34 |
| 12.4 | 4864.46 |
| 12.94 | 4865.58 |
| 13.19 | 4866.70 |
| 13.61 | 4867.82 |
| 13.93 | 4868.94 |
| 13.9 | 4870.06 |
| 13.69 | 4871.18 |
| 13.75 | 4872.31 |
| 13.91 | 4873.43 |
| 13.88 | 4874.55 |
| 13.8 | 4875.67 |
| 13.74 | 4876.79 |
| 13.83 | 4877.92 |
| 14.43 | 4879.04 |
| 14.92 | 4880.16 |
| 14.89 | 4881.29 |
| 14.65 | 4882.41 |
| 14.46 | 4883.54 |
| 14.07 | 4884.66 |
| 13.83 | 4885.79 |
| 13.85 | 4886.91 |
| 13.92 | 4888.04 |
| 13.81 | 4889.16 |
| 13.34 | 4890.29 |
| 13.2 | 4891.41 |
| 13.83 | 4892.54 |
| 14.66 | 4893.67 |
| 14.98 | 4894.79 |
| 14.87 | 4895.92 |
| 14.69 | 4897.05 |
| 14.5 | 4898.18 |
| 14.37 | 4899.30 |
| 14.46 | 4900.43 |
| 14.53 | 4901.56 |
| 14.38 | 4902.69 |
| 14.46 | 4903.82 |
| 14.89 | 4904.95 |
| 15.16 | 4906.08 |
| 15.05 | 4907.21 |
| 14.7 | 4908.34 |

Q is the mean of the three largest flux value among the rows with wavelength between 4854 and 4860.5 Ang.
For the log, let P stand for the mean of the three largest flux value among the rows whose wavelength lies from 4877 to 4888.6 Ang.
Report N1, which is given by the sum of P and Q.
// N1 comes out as 28.3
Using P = 14.8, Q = 13.5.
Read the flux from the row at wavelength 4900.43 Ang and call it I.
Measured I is 14.46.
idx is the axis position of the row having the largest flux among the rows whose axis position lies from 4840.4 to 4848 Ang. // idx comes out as 4846.57 Ang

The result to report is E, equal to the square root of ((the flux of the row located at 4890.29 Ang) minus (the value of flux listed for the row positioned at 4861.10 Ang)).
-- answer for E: 2.0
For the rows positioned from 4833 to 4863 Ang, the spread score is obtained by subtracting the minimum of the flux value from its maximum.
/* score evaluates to 5.7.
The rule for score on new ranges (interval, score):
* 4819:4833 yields 1.1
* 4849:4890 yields 5.7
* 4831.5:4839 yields 0.3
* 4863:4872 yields 2.6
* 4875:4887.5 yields 1.2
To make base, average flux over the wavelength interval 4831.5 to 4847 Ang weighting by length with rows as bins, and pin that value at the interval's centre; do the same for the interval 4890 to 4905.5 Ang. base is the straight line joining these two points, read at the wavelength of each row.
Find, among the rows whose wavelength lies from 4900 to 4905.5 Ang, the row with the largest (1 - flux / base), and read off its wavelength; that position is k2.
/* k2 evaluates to 4902.69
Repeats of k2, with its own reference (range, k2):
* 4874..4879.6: 4876.79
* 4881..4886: 4885.79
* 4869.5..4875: 4871.18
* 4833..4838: 4833.20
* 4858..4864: 4861.10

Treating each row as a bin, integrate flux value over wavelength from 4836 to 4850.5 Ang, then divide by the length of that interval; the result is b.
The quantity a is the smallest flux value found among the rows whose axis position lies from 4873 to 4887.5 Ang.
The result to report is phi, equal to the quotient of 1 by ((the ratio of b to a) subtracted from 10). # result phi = 0.1119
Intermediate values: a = 13.74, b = 14.6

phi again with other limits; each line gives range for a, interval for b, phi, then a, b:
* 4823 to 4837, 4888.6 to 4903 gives 0.1111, 14.25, 14.3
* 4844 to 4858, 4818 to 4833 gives 0.1129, 12.89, 14.7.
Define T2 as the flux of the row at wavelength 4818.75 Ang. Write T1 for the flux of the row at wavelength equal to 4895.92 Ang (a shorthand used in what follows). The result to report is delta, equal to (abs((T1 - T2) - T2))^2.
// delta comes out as 244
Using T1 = 14.87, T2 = 15.25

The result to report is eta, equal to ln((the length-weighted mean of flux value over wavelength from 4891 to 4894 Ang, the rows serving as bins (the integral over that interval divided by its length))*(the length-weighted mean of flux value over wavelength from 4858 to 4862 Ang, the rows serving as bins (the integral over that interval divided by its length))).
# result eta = 4.98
